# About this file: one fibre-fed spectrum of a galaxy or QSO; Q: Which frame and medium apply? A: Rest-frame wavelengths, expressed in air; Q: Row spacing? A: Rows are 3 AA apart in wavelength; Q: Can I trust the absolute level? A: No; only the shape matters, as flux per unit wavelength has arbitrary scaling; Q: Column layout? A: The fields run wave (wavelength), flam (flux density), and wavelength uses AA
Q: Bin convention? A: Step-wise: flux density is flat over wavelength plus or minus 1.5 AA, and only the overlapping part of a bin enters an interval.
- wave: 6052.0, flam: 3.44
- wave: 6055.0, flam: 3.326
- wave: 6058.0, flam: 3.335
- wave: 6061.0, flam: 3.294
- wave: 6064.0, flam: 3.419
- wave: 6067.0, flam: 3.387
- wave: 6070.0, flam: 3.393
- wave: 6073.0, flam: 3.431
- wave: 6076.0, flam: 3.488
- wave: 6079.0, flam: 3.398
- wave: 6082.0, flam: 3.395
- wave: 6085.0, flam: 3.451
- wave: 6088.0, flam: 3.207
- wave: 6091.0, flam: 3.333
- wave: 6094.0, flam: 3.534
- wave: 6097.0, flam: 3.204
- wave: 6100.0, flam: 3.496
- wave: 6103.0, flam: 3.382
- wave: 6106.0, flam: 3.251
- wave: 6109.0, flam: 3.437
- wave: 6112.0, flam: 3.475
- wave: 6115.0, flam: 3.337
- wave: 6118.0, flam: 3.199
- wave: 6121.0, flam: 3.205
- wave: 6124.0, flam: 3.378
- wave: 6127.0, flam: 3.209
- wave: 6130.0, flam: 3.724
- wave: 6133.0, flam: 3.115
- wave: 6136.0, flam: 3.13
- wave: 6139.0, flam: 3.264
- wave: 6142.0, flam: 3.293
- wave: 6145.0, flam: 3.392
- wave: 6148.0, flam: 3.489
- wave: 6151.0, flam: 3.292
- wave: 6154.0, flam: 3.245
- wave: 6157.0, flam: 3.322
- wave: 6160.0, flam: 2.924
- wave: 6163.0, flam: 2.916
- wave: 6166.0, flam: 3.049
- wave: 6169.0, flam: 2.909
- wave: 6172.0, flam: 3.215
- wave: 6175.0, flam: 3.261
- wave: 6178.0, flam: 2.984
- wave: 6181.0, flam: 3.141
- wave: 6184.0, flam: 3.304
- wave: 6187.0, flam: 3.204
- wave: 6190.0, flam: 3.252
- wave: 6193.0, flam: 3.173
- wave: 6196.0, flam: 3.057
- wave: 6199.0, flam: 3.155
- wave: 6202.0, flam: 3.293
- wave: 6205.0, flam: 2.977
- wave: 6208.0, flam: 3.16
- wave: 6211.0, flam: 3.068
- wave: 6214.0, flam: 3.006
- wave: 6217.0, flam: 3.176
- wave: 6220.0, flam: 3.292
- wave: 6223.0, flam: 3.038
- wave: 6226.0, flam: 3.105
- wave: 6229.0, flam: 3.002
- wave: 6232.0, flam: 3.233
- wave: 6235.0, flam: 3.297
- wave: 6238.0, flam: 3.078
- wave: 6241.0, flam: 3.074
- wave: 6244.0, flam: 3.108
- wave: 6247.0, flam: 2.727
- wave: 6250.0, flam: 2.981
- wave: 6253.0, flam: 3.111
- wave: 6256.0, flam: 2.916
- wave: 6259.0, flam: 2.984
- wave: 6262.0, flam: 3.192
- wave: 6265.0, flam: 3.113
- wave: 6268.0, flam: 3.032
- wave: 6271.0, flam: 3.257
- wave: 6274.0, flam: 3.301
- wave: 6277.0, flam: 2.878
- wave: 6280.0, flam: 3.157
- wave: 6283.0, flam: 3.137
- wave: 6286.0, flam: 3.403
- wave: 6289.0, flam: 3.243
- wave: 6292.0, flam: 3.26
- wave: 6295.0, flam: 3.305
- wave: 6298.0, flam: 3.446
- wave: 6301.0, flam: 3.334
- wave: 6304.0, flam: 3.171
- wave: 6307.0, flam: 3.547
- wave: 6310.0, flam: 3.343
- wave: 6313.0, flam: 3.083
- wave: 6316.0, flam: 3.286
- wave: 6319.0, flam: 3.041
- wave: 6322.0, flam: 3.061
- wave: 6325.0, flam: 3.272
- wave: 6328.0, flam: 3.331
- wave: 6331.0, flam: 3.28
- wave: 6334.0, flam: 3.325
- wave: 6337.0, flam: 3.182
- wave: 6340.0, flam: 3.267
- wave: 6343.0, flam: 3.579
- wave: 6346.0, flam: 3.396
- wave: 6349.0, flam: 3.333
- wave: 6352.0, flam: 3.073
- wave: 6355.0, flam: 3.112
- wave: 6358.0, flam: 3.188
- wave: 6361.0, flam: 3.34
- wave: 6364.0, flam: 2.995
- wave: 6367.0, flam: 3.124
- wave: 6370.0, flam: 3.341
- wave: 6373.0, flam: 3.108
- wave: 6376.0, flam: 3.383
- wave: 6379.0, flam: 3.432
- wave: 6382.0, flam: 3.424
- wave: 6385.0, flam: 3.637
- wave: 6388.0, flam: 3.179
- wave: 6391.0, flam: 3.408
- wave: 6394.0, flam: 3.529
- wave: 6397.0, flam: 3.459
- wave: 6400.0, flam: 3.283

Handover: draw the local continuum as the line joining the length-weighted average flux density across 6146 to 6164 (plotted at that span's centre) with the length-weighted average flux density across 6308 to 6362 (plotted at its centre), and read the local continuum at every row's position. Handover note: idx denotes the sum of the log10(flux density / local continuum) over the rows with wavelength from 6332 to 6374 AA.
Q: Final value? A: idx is -0.04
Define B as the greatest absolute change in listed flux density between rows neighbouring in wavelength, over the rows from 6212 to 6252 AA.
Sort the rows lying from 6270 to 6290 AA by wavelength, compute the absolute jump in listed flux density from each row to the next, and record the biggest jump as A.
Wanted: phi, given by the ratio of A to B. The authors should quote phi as 1.11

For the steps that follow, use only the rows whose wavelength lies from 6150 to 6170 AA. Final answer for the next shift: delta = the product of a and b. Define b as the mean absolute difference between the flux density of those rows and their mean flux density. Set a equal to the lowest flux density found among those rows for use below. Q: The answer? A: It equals 0.48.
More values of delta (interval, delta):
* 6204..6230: 0.24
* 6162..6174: 0.32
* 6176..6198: 0.25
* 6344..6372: 0.38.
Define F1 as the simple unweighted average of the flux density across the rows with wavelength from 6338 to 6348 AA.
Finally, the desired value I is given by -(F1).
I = -3.41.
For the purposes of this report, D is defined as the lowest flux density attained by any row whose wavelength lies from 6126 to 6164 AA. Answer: 2.916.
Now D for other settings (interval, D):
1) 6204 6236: 2.977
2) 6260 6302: 2.878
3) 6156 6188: 2.909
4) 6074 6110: 3.204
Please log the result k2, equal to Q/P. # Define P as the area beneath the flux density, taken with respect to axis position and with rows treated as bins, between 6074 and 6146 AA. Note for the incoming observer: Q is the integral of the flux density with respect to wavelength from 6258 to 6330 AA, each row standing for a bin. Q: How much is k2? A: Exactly 0.96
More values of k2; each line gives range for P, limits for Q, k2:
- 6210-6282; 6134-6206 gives 1.03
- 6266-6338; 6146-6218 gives 0.97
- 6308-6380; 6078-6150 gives 1.03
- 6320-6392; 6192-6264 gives 0.94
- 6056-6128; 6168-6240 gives 0.93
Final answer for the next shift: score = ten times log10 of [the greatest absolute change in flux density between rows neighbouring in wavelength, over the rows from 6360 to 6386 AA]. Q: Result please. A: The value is -4.6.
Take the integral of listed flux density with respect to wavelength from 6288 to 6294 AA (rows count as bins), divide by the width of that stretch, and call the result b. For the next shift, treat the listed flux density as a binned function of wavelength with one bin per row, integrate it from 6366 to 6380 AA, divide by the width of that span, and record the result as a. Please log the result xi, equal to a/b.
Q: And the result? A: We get 1.01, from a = 3.28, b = 3.26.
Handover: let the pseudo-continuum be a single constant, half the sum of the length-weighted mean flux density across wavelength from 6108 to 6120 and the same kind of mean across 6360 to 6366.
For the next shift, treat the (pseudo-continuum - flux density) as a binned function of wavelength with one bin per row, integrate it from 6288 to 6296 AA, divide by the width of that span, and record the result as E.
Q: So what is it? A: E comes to -0.02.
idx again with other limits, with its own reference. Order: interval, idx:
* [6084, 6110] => 0.20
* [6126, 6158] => 0.15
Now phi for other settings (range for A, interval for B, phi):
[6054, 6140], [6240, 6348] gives 1.44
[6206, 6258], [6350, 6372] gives 1.10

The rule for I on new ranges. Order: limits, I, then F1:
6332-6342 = -3.26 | 3.26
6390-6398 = -3.47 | 3.47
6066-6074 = -3.40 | 3.40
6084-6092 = -3.33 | 3.33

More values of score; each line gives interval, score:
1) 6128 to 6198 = -2.2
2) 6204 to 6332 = -3.7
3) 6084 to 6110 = -4.8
